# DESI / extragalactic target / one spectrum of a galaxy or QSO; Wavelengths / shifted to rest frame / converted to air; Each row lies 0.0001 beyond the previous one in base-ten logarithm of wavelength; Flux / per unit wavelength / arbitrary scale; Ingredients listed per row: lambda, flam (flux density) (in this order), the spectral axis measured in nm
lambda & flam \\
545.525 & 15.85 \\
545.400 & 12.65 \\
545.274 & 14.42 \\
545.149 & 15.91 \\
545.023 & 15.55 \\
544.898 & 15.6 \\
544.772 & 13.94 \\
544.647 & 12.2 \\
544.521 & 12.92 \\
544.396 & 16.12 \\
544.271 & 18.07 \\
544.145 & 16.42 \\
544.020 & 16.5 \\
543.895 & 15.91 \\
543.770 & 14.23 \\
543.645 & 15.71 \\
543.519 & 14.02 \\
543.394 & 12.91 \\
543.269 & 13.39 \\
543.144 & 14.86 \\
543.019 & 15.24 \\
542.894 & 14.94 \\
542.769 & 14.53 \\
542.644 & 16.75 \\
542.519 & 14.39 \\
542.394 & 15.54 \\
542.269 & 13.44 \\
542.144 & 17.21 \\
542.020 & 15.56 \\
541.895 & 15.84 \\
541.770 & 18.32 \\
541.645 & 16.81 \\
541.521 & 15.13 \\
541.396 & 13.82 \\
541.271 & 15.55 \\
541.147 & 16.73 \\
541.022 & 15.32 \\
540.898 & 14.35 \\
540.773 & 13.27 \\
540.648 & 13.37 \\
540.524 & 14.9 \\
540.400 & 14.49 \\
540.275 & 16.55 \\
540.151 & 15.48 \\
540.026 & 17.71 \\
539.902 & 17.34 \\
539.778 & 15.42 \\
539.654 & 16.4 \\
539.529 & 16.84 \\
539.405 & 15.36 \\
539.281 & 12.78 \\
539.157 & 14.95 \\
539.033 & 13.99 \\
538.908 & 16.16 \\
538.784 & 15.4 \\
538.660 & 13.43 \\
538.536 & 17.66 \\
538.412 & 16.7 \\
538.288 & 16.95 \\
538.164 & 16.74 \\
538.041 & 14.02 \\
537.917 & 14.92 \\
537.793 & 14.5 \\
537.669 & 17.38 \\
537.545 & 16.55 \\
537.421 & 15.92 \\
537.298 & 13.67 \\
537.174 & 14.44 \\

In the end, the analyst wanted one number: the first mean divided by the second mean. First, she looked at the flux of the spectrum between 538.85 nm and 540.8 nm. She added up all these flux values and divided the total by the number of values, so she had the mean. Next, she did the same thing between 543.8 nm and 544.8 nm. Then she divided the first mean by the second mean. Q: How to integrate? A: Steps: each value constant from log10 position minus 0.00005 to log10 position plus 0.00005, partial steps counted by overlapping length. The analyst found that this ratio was 1.00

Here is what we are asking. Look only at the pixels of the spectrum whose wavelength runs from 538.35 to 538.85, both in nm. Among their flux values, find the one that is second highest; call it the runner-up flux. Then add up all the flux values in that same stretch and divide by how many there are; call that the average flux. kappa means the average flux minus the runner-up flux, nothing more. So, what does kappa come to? -0.90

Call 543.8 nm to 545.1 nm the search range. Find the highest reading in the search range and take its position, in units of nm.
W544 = 544.271 nm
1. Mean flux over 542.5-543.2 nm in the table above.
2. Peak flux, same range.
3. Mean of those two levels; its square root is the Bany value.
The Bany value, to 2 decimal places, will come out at 3.99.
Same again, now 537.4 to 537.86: 4.09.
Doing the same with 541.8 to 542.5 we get 4.05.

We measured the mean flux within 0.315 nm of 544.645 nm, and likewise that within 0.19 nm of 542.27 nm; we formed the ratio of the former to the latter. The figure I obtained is 0.92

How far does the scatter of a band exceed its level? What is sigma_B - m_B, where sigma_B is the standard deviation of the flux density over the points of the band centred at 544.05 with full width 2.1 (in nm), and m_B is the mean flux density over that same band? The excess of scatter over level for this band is -13.4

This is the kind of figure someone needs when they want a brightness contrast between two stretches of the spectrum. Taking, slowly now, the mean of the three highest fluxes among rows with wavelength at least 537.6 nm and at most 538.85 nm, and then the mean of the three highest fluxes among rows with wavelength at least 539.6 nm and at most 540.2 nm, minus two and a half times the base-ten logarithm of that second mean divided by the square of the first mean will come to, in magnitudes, 3.108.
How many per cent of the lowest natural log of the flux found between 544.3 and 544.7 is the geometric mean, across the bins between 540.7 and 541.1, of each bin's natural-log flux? 106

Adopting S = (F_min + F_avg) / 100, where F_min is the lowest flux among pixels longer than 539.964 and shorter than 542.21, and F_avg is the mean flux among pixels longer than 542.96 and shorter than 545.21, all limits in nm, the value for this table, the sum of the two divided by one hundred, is 0.2824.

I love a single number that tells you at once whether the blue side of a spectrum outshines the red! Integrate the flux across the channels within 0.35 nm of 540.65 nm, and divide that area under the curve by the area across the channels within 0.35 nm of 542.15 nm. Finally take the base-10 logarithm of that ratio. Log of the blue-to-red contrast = -0.04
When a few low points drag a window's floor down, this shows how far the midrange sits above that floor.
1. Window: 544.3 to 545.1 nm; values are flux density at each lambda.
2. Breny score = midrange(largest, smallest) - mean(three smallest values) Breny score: 1.14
